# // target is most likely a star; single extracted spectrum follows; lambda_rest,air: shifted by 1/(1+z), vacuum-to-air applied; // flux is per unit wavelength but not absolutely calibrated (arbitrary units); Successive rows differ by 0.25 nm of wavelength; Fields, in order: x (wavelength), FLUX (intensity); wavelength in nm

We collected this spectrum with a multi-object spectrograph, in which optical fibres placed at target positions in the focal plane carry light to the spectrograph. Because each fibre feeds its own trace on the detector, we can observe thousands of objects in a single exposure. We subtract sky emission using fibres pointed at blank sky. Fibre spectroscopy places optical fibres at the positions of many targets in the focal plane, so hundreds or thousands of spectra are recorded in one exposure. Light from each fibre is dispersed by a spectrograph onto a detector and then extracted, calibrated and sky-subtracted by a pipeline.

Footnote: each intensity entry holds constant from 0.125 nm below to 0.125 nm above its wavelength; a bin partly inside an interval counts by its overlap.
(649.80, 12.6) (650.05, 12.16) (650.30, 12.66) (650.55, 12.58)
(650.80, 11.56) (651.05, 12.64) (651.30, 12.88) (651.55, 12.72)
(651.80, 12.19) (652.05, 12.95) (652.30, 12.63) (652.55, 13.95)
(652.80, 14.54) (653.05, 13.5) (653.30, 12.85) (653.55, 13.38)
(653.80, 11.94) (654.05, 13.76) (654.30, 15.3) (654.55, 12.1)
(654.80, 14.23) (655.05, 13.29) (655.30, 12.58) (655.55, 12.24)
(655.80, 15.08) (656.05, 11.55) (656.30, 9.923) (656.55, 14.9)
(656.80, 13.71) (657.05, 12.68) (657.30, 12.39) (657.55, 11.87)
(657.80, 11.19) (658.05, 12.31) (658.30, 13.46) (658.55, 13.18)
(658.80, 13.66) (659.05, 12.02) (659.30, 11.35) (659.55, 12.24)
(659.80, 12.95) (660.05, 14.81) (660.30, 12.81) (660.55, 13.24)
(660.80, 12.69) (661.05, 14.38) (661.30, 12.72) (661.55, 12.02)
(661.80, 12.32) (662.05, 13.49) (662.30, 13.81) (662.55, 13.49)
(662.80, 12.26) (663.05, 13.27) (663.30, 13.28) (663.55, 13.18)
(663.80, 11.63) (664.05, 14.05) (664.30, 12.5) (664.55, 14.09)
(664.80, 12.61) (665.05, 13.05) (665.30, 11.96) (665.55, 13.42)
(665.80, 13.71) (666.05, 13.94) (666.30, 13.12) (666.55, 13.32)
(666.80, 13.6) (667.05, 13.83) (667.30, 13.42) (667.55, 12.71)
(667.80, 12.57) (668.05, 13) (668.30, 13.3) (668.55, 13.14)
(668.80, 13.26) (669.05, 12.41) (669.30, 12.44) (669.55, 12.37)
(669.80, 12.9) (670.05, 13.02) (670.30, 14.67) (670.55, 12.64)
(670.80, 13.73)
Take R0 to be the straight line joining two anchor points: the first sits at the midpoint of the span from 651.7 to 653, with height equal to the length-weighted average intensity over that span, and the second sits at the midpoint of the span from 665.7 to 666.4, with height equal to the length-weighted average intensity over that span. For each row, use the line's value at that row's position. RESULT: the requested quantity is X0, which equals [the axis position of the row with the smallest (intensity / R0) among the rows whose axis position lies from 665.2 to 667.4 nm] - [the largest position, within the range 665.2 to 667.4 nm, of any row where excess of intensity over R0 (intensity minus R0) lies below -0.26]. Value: -1.25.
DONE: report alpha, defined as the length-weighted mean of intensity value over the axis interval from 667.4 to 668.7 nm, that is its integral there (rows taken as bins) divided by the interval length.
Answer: 13.0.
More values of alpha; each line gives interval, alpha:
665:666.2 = 13.2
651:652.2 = 12.7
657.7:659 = 12.7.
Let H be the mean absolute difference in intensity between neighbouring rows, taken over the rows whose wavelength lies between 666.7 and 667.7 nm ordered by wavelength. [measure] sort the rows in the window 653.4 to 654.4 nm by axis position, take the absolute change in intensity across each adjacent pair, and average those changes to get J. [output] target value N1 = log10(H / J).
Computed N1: -0.6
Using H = 0.45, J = 1.60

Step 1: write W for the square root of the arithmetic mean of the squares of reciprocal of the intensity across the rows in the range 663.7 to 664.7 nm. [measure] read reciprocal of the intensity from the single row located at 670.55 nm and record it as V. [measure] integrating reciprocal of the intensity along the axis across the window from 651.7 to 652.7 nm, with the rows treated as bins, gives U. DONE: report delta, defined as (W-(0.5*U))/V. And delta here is 0.49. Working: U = 0.0772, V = 0.0791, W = 0.0773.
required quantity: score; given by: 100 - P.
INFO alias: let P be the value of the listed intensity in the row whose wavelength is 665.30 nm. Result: 88.0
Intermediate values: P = 11.96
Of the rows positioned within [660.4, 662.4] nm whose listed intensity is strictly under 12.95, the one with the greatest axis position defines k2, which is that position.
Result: 661.80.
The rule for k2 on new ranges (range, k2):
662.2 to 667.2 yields 665.30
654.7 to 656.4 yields 656.30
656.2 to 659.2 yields 659.05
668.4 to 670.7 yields 670.55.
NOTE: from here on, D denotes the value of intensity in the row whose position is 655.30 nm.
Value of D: 12.58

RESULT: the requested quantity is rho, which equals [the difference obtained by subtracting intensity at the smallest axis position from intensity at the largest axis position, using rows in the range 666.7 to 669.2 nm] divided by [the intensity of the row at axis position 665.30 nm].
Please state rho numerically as -0.10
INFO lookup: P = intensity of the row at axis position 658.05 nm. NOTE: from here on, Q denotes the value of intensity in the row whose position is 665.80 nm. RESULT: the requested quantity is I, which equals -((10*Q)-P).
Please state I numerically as -125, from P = 12.31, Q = 13.71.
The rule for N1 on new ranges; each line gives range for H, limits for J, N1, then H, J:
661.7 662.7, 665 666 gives -0.2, 0.60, 0.95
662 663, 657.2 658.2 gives -0.1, 0.62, 0.77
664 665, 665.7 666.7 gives 0.6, 1.54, 0.42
